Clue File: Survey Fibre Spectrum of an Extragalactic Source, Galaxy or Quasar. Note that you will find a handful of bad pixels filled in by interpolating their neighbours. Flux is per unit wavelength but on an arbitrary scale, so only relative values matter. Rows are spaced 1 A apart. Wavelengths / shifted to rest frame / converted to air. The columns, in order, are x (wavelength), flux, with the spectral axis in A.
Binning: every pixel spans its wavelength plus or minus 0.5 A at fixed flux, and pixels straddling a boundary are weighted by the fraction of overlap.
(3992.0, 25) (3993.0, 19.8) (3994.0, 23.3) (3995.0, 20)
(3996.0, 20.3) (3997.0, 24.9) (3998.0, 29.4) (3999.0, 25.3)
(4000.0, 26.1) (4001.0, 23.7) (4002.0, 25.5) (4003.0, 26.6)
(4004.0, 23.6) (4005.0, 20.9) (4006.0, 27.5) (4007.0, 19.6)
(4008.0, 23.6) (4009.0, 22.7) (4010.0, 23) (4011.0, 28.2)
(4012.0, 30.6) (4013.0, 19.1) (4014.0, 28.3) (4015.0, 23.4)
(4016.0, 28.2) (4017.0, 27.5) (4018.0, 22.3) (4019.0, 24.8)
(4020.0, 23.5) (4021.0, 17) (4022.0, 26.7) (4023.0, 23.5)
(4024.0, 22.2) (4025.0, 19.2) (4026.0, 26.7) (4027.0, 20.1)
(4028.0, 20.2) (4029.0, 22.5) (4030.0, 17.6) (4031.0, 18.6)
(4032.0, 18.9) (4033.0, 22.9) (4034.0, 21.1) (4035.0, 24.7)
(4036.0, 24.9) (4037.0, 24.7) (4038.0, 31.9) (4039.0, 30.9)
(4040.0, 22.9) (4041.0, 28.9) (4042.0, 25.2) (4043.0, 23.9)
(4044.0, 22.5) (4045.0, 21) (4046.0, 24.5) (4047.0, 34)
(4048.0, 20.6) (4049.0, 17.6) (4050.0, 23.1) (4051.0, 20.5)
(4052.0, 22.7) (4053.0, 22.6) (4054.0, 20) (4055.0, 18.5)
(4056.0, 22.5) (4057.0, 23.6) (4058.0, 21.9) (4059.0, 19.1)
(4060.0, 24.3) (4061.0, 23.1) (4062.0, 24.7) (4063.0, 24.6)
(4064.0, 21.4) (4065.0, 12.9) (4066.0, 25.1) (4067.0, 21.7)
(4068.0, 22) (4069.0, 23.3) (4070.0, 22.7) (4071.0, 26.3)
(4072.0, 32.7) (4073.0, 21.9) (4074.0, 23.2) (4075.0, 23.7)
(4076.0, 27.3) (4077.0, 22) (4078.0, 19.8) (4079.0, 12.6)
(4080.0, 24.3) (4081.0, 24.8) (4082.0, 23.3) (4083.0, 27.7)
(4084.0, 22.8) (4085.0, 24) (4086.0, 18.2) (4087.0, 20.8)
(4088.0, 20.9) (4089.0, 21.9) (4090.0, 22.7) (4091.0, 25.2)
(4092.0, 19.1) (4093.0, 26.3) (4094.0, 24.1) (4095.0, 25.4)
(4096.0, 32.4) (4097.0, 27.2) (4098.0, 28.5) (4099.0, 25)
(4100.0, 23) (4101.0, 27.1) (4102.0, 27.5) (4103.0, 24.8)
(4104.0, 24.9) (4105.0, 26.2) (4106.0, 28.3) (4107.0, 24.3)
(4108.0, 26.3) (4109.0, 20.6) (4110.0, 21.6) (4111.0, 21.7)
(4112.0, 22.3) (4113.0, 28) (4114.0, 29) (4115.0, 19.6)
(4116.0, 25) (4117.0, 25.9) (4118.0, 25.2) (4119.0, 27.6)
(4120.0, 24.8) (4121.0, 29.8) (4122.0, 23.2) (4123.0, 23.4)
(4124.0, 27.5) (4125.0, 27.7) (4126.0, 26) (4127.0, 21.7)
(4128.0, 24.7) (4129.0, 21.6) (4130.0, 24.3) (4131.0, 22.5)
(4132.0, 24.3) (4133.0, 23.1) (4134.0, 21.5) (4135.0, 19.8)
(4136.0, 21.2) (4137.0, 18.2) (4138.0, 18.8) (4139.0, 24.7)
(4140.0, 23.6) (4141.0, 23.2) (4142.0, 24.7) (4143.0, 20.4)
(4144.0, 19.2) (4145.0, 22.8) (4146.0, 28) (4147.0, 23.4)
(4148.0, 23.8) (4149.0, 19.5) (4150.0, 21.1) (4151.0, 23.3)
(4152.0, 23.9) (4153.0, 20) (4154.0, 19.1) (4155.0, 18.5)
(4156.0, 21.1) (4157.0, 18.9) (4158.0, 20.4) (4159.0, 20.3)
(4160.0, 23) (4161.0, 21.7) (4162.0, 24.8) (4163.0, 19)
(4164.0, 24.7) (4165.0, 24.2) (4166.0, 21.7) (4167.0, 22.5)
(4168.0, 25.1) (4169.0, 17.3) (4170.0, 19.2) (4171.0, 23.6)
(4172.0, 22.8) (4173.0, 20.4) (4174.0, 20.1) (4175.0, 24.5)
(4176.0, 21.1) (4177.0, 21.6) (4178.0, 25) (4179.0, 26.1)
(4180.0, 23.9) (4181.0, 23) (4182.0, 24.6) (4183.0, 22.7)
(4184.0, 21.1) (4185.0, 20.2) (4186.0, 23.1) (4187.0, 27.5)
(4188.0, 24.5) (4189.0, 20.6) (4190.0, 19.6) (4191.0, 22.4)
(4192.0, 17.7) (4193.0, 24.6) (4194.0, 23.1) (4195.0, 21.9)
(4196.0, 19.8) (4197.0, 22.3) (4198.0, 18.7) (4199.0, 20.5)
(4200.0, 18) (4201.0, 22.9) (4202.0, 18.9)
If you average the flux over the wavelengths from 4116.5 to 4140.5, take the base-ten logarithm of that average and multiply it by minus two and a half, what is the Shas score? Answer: -3.44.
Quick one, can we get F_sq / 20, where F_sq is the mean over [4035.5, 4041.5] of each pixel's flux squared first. 38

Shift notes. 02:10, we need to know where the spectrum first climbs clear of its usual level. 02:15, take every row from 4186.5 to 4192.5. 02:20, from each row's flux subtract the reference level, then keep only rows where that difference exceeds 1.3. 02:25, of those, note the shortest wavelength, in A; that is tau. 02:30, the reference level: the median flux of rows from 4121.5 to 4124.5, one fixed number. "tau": 4187.0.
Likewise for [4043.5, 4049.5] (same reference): 4047.0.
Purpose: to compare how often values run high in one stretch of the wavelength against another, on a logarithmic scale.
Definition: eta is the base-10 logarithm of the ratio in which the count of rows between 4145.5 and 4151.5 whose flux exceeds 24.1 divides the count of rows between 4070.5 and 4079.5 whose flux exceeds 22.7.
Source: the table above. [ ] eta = 0.70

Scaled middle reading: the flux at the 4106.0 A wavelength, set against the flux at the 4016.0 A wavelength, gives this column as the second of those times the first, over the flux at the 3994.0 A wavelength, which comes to 34.3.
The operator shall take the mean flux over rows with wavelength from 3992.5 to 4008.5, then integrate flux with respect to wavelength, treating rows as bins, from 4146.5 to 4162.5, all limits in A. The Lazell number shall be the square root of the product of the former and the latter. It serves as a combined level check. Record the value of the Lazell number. 90.2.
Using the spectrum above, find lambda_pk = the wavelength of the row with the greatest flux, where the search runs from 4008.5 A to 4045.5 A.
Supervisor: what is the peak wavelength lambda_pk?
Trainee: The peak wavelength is 4038.0 A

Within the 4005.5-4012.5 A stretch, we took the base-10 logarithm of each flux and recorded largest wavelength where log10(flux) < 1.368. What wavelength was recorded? 4010.0 A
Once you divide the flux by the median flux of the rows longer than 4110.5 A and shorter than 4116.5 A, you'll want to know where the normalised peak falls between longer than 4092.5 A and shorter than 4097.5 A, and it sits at 4096.0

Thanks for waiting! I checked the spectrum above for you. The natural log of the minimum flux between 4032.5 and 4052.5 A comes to 2.87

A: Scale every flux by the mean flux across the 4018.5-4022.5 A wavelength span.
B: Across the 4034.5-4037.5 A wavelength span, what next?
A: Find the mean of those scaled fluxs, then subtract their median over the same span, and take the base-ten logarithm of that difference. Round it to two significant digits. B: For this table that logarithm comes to -2.5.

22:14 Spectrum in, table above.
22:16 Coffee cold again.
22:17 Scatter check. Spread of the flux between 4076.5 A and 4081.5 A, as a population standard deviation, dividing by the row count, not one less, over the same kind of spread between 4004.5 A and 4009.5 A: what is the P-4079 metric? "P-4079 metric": 1.6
